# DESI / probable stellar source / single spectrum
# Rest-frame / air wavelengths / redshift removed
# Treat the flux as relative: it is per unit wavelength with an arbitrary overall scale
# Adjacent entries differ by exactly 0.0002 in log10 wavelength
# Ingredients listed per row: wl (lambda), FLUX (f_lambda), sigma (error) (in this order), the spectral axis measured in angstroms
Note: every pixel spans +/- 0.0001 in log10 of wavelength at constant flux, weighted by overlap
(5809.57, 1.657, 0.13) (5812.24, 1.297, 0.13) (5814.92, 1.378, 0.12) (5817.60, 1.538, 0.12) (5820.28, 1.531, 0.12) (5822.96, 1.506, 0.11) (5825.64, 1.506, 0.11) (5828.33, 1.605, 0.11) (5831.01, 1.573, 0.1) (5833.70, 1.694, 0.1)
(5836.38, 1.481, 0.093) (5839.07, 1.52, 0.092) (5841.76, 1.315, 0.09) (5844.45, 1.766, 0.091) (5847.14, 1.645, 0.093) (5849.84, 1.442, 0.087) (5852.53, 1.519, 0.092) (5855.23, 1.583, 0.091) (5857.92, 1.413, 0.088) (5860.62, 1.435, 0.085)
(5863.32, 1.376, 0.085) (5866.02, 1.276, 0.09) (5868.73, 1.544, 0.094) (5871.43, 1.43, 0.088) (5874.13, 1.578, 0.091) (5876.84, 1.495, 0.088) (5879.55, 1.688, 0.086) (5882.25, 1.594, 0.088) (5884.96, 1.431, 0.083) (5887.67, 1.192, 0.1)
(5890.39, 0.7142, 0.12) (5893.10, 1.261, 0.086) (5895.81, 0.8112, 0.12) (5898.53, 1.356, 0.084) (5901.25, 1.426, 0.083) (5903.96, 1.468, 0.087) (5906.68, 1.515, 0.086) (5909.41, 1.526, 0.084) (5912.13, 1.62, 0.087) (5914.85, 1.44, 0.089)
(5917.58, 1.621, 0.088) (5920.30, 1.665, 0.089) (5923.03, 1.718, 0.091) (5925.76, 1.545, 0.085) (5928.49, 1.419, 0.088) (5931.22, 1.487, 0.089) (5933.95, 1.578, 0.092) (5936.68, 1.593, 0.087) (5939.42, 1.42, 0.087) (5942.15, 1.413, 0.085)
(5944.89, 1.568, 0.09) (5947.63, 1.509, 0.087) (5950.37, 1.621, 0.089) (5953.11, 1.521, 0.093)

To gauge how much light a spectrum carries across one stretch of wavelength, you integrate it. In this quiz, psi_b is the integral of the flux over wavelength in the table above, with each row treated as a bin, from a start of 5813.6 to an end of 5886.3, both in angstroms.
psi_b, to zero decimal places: 110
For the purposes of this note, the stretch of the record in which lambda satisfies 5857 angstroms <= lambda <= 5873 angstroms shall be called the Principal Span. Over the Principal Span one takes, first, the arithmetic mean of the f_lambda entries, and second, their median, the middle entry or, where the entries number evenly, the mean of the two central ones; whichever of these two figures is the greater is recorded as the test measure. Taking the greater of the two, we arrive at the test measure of 1.42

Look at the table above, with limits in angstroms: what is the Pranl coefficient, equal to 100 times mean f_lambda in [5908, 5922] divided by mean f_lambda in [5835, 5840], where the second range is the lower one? 105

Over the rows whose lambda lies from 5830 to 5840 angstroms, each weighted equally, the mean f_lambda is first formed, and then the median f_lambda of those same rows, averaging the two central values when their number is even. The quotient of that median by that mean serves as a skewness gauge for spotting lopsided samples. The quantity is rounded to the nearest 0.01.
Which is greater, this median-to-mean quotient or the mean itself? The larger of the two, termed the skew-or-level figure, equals 1.57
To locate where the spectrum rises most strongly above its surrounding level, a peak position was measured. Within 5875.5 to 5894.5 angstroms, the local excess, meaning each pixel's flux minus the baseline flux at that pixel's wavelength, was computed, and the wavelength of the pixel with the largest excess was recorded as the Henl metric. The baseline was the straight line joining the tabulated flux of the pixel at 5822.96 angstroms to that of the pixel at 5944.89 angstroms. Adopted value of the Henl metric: 5879.55 angstroms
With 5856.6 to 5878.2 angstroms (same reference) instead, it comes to 5874.13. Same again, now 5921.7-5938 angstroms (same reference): 5923.03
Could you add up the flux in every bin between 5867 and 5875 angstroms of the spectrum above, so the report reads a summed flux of 4.6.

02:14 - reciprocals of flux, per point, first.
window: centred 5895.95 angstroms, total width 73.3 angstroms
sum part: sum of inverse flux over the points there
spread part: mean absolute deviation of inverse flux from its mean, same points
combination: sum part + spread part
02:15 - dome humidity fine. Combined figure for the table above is 19.7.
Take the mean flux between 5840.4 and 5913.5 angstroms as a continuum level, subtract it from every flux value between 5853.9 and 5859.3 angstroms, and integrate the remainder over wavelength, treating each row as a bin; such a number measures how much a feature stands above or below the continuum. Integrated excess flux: 0.40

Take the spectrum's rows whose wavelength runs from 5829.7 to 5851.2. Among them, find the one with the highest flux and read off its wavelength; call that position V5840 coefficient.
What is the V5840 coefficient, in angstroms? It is 5844.45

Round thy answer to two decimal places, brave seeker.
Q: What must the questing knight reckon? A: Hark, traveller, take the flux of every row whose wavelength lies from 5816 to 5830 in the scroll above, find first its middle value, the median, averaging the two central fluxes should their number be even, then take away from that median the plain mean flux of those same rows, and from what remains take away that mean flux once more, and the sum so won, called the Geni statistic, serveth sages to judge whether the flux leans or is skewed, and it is -1.54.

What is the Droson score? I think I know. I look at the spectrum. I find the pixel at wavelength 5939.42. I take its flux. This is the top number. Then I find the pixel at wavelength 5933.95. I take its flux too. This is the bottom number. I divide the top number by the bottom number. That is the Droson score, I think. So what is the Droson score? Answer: 0.90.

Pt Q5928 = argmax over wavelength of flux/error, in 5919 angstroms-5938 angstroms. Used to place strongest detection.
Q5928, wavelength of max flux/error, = 5923.03 angstroms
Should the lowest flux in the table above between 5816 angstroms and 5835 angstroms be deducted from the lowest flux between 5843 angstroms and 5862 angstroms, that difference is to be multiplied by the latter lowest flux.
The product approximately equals -0.13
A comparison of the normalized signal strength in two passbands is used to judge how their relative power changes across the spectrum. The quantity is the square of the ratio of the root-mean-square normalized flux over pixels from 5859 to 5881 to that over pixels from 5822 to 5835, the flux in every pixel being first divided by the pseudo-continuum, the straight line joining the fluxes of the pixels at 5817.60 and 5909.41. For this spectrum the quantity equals 0.89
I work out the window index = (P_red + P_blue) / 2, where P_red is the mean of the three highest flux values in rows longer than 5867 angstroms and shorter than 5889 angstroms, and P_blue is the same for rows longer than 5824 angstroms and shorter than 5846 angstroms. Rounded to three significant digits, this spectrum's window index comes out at 1.65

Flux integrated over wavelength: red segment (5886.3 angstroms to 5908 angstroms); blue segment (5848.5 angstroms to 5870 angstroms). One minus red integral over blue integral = 0.15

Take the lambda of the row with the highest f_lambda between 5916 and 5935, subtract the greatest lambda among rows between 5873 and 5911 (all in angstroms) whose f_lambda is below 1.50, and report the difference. 19.1 angstroms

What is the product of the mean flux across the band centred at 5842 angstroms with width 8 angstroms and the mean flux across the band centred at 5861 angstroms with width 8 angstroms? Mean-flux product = 2.16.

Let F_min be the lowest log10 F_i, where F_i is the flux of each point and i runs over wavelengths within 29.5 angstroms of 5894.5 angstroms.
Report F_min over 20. -0.007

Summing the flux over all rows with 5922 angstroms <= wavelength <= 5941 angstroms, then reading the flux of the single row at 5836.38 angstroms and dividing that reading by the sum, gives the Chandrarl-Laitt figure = 0.138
